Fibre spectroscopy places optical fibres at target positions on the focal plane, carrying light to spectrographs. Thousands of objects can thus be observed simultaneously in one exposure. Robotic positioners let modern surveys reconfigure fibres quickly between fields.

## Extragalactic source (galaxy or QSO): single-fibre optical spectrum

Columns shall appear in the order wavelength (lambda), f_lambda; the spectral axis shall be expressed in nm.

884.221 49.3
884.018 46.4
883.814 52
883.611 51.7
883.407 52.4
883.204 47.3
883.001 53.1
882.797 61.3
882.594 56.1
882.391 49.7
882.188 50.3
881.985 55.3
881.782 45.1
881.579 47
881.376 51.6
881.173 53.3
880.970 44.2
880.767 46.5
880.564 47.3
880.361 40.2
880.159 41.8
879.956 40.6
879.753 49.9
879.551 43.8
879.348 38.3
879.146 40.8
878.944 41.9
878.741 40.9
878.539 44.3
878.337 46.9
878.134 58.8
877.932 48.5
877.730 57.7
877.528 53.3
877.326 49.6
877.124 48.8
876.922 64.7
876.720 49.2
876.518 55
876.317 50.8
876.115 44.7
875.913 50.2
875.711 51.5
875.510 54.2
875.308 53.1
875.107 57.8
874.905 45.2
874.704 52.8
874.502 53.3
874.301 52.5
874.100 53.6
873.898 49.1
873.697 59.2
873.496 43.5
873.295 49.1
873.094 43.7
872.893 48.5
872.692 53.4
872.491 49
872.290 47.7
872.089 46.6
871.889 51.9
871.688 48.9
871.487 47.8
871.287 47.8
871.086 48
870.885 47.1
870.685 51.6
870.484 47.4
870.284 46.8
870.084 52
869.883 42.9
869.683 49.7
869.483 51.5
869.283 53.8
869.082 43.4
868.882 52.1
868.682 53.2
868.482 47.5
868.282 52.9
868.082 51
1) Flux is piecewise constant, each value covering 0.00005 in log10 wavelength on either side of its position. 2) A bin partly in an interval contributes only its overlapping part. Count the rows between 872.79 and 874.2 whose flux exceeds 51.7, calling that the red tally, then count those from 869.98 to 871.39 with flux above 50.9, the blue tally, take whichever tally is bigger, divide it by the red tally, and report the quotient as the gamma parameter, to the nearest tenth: 1.0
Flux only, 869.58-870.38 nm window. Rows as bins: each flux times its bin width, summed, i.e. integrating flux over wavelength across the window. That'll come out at 38.3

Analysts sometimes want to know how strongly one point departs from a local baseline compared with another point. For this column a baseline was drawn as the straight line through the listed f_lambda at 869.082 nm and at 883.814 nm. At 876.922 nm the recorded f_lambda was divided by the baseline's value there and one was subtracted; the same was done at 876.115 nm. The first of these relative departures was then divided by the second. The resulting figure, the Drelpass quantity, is -6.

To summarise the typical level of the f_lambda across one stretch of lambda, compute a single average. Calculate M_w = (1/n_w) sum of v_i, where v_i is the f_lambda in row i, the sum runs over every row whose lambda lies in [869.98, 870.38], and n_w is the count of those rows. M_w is 49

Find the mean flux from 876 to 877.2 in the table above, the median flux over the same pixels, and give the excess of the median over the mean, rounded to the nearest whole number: -2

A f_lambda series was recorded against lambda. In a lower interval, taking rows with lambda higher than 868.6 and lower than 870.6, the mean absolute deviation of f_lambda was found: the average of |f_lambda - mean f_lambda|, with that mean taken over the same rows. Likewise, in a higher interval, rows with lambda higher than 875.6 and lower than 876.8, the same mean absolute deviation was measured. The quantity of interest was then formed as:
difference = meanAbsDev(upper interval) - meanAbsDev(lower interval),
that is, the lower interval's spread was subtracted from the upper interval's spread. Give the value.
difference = -1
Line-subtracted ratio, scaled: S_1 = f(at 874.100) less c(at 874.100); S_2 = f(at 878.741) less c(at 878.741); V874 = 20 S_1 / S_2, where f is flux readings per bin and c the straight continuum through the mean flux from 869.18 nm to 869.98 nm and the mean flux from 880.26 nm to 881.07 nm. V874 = -27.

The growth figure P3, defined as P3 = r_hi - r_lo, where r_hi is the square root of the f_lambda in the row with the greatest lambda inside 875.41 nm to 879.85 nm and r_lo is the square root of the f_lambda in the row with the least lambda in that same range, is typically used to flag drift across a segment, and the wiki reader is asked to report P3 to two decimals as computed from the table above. -0.30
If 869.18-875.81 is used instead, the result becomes -0.16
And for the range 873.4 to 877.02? 1.45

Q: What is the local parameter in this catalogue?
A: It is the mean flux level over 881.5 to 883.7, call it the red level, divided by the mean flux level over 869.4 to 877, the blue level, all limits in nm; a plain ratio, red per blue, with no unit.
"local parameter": 1.03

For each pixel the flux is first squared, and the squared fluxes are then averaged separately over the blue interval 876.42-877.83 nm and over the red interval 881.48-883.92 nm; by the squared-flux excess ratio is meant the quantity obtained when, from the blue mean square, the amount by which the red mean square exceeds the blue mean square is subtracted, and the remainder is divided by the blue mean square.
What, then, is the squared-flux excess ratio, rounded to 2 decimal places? 1.08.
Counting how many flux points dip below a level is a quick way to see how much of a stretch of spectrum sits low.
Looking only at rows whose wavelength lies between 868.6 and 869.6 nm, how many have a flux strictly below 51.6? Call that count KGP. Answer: 2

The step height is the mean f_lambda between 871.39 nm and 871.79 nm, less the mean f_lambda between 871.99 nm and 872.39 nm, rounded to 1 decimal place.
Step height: 1.2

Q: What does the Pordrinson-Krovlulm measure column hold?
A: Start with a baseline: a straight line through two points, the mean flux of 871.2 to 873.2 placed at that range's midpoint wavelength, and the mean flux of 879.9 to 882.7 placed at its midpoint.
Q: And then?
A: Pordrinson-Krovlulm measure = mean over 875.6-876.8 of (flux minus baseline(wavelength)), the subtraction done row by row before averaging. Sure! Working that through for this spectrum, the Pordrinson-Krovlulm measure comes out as 2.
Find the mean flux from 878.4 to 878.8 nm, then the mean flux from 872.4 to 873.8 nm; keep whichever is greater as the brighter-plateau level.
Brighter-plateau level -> 49.5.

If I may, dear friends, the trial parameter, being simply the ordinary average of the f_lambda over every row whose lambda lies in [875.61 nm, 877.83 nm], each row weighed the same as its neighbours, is 52.3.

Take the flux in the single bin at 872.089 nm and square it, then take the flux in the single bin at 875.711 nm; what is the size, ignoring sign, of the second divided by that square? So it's 0.0237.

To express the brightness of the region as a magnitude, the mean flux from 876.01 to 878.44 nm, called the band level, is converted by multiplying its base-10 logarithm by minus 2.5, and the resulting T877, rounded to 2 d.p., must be -4.30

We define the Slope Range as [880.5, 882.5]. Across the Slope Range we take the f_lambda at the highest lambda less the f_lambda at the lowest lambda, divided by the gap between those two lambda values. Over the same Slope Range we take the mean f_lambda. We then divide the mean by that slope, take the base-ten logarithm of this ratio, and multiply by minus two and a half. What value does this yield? -3.9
